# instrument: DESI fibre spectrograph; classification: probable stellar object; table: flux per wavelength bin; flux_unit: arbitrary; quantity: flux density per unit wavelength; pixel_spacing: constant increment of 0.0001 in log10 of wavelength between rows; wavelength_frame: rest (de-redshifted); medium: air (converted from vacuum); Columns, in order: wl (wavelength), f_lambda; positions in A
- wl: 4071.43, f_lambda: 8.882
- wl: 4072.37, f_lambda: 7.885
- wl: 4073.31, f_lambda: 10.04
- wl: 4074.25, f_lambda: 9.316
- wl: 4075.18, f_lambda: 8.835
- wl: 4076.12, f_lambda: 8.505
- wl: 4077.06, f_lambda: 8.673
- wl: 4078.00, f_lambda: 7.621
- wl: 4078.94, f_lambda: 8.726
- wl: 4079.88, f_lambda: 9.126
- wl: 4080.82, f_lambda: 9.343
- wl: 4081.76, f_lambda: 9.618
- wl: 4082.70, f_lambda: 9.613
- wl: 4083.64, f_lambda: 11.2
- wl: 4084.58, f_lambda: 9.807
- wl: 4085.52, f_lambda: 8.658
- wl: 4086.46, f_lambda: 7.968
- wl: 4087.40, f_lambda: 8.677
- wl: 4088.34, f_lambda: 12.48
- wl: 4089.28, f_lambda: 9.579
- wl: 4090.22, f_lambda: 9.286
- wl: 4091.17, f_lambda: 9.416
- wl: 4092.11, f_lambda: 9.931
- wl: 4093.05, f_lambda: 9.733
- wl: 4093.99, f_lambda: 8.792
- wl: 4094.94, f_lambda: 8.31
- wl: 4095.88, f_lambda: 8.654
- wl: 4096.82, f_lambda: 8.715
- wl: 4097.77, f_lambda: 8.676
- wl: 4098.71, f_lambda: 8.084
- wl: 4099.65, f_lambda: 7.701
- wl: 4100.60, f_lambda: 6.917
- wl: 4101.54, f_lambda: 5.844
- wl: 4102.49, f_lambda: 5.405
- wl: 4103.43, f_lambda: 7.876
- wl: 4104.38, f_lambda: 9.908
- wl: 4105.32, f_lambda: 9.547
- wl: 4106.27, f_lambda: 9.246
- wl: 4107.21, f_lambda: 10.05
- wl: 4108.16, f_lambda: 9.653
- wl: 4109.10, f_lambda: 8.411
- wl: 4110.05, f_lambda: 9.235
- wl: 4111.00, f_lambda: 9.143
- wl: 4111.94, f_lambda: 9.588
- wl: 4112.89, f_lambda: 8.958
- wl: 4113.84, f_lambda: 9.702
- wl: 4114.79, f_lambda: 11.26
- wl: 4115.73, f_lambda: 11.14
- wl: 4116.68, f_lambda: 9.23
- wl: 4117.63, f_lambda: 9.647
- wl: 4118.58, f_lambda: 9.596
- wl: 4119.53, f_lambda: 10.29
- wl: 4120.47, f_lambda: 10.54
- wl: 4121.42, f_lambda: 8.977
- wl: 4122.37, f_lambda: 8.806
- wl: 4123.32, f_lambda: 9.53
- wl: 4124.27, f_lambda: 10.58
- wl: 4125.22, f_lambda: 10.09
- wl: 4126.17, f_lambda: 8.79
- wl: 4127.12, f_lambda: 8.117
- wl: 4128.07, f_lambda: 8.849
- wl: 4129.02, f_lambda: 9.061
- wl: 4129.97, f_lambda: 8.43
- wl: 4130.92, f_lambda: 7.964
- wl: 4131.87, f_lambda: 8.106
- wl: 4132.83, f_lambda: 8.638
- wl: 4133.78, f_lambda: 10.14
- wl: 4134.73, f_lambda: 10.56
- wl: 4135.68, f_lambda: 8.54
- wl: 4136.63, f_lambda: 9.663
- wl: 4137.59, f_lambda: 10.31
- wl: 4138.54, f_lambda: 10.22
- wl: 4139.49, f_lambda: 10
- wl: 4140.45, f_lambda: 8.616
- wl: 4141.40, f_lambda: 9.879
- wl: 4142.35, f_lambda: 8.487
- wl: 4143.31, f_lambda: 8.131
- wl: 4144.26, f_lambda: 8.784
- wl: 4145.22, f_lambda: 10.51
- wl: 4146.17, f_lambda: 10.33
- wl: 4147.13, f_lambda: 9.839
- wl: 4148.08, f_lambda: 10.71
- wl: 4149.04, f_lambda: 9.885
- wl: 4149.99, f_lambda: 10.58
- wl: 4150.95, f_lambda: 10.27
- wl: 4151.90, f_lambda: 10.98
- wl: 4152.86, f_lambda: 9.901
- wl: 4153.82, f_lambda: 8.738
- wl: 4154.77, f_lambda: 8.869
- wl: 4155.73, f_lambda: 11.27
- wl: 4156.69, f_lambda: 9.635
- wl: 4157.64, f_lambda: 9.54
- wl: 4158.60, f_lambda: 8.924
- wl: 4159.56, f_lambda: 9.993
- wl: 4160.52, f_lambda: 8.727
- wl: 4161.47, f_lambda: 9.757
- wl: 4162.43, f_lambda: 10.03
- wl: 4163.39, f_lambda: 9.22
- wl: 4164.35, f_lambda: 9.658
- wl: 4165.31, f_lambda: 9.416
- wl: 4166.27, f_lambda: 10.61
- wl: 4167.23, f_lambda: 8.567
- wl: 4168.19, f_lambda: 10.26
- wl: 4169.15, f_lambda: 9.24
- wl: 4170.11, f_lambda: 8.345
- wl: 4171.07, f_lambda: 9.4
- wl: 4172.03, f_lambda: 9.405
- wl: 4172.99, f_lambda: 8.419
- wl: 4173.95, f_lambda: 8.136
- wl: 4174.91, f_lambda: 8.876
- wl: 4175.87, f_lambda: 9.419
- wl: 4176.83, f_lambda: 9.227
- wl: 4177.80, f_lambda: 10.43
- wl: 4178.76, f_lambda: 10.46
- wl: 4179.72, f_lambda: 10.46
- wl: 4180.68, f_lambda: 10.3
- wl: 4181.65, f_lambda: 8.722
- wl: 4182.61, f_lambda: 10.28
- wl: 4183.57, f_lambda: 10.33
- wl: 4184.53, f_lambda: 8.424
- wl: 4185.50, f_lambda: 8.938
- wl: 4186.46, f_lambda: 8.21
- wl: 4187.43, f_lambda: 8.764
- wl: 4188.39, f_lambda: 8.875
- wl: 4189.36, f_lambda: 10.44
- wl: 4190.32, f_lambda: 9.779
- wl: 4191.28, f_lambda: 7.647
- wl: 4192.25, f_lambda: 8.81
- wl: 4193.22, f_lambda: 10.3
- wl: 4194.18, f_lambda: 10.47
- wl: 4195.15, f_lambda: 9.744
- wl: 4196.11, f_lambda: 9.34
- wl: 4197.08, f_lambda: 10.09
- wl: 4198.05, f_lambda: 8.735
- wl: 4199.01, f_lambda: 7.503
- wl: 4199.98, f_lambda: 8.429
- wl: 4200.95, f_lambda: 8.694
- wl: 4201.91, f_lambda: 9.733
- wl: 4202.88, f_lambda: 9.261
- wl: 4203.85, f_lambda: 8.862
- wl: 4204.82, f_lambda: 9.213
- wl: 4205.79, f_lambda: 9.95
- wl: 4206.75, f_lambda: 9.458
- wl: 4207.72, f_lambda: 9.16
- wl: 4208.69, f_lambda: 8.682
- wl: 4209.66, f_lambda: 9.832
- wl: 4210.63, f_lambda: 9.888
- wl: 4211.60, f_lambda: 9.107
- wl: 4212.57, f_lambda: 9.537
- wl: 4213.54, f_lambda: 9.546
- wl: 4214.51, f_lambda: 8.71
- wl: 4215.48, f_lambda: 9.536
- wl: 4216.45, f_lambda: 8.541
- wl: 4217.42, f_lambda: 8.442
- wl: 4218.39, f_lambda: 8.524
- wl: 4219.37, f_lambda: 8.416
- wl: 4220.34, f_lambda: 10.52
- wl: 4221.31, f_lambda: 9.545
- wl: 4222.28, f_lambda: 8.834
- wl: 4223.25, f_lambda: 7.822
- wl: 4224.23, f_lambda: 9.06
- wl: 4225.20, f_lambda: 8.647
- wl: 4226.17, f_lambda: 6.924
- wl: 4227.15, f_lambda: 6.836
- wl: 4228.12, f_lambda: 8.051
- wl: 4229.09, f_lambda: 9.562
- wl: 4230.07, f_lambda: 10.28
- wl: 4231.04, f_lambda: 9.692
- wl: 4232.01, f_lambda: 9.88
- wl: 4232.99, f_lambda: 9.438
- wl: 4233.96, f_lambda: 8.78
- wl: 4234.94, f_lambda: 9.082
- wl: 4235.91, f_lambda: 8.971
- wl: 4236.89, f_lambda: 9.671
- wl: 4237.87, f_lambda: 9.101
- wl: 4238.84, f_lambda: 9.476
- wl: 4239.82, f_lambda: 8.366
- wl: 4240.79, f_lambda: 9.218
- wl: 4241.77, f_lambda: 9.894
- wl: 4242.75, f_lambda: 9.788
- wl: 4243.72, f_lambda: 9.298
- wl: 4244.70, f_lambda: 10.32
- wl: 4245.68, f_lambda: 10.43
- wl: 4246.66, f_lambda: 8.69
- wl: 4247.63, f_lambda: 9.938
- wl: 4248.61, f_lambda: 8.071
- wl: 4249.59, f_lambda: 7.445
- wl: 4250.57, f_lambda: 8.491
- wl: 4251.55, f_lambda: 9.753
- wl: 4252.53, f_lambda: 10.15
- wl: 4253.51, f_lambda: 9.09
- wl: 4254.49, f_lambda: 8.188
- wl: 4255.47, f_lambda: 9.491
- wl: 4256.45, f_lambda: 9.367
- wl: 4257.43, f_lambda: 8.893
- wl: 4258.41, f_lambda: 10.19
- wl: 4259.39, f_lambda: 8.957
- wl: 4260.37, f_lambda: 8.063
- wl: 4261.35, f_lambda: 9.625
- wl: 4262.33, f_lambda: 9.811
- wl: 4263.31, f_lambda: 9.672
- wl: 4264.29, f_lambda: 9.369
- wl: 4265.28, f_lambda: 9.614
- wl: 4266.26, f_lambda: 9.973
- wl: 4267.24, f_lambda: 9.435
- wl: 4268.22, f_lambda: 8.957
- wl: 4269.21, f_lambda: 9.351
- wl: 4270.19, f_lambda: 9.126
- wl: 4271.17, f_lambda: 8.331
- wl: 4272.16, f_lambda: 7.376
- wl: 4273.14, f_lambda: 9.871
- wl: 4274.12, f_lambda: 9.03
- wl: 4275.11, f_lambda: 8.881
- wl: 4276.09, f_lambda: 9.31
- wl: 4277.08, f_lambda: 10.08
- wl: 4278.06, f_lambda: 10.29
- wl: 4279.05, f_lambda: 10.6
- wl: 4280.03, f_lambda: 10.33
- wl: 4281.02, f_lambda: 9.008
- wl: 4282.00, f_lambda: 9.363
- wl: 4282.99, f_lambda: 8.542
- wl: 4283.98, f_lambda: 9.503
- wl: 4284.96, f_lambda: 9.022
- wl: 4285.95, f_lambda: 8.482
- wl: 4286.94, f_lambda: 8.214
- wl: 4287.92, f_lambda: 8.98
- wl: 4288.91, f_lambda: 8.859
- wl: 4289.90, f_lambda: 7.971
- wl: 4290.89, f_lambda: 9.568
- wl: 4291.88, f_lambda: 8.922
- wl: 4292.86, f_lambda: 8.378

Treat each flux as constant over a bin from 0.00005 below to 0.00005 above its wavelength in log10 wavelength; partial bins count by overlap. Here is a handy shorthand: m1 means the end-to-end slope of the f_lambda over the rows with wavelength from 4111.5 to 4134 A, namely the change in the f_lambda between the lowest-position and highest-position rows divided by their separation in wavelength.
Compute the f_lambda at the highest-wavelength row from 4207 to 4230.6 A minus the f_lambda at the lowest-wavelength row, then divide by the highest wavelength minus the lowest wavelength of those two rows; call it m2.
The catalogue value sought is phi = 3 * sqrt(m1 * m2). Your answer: 0.107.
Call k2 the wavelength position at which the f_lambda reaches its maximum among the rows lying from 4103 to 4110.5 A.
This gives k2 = 4107.21 A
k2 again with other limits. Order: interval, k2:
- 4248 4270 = 4258.41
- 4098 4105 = 4104.38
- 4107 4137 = 4114.79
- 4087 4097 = 4088.34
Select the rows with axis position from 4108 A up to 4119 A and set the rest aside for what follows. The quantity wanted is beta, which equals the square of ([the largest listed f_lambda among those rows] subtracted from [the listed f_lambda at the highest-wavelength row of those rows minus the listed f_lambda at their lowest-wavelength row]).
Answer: 128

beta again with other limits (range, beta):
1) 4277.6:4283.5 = 152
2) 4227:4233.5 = 59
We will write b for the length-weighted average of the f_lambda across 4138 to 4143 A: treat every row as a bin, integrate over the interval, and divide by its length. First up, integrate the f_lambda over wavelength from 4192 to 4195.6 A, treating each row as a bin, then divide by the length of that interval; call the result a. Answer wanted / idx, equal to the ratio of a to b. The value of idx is 1.05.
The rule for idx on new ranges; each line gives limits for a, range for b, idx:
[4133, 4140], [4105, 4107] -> 1.04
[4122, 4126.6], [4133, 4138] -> 0.98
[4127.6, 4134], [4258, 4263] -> 0.93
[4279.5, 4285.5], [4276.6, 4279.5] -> 0.90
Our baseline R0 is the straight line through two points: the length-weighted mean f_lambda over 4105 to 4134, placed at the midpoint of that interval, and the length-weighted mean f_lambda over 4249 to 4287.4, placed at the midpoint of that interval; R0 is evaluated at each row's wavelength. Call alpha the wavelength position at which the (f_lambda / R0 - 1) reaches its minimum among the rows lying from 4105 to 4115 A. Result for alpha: 4109.10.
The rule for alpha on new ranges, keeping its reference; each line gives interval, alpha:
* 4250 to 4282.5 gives 4272.16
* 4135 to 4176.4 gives 4143.31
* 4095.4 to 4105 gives 4102.49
